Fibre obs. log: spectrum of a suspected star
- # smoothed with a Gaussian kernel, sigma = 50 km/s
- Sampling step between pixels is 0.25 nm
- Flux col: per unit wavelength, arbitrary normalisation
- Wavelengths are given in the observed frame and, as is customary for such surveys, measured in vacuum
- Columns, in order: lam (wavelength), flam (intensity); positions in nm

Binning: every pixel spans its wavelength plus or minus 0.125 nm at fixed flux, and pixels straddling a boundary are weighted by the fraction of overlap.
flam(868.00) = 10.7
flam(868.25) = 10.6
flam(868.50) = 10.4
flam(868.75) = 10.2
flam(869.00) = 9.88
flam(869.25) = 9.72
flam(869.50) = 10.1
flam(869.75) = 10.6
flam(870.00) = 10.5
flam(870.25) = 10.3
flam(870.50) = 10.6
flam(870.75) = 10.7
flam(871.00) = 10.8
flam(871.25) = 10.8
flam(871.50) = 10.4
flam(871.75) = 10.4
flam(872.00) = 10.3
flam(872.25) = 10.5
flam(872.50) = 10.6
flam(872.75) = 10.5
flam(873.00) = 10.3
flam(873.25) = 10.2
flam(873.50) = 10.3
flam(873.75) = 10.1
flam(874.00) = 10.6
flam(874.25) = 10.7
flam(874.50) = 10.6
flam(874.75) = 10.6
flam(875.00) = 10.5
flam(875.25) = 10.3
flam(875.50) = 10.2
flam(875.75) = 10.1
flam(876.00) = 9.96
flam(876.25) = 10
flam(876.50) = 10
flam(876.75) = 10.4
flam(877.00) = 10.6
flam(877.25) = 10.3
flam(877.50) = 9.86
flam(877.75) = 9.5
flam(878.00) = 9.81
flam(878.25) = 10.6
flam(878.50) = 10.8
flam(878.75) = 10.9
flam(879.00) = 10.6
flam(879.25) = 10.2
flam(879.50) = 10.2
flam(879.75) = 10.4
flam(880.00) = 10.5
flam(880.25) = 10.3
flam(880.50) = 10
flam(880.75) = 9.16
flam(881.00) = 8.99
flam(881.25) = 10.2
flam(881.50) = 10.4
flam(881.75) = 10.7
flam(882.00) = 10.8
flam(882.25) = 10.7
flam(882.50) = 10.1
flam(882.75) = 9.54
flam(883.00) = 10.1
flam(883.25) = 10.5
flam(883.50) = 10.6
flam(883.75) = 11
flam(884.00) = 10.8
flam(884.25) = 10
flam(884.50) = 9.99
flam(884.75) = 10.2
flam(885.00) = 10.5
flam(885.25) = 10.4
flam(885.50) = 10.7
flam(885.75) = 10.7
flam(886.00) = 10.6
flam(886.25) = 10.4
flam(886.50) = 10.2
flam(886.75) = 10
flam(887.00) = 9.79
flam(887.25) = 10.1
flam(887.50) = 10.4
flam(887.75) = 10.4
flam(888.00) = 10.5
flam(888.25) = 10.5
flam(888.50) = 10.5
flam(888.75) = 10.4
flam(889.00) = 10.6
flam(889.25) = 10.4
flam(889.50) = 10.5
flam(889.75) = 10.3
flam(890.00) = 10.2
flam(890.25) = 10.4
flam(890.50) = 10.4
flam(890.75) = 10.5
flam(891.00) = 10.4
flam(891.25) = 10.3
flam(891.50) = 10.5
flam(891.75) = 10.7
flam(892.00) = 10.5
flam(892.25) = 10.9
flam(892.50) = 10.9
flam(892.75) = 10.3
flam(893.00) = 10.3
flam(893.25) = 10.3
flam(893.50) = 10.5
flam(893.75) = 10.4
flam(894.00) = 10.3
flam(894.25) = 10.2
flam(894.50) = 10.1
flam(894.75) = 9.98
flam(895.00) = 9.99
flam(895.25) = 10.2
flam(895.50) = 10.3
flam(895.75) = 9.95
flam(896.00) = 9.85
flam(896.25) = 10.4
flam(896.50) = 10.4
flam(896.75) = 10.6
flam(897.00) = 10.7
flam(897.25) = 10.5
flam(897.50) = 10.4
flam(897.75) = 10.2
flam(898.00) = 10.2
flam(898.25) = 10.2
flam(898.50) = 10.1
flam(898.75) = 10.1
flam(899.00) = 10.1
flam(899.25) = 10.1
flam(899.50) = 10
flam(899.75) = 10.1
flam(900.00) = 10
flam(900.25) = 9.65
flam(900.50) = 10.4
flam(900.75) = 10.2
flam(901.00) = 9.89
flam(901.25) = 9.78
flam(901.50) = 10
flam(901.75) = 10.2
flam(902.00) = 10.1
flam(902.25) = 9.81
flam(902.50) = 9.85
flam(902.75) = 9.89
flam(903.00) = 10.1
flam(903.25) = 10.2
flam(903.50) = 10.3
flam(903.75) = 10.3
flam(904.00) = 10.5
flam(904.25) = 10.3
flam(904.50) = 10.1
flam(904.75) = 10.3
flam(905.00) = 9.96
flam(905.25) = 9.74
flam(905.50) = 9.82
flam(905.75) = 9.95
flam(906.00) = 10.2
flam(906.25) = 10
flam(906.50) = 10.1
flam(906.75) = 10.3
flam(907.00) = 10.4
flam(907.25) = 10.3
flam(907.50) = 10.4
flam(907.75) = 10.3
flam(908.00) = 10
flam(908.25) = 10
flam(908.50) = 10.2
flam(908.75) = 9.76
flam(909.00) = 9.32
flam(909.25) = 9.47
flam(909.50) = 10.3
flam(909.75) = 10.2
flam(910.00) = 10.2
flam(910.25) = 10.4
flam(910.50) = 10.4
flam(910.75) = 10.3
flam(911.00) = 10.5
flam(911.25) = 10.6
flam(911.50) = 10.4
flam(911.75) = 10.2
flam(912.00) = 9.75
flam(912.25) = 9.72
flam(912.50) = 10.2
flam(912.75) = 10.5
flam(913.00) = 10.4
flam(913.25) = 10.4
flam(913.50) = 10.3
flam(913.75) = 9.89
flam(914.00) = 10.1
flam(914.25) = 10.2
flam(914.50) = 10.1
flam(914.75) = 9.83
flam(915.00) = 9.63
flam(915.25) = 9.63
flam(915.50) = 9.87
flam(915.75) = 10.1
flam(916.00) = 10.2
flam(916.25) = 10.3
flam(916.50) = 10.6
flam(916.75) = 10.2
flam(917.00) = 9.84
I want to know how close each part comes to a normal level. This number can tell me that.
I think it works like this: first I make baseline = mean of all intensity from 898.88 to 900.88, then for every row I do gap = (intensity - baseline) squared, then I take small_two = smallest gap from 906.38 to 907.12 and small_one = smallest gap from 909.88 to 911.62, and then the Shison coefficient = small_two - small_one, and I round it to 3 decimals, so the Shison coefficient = -0.016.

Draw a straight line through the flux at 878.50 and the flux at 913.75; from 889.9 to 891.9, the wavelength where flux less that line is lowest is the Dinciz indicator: 890.00 nm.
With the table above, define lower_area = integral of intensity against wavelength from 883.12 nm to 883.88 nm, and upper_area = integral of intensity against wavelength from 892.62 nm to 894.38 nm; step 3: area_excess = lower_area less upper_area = -10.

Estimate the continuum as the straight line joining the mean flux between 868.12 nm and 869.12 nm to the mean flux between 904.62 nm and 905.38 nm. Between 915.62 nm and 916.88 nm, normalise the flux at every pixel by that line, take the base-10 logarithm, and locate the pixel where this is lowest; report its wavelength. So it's 915.75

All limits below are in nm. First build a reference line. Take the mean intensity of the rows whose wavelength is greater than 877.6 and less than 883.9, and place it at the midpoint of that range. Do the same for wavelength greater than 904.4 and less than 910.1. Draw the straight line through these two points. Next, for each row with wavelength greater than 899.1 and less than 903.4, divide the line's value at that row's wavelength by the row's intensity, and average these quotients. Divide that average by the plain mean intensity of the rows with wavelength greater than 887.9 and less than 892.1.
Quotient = 0.0966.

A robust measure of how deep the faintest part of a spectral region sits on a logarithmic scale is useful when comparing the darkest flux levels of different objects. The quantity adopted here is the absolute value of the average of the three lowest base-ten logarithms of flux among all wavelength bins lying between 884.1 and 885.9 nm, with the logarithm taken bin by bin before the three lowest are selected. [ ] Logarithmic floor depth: 1.00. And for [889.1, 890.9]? 1.01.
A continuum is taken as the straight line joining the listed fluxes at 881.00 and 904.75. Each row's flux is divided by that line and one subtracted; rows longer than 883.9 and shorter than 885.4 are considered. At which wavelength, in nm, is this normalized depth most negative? 884.50 nm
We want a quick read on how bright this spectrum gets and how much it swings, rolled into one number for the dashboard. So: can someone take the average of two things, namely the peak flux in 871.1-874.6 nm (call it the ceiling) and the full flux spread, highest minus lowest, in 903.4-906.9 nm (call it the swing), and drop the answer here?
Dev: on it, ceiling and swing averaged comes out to 5.78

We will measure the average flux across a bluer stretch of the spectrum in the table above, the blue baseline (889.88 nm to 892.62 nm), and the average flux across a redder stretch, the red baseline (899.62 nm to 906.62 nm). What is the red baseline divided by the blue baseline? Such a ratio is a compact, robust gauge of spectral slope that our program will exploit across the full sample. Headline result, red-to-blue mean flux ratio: 0.96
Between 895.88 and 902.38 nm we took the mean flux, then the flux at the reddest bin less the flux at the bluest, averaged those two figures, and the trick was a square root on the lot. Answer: 2.25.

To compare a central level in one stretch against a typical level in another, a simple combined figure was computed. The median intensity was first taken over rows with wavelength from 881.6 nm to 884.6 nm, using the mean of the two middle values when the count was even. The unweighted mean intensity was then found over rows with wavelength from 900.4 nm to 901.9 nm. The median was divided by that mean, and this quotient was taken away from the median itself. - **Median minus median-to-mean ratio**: 9.50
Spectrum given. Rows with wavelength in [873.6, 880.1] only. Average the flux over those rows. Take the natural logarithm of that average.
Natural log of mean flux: 2.33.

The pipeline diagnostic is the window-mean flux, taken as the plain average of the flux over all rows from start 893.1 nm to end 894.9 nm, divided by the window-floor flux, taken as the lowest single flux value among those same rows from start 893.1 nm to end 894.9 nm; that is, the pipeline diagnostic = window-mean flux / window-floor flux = 1.03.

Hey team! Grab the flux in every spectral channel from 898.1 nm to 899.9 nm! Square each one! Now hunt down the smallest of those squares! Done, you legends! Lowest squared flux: 100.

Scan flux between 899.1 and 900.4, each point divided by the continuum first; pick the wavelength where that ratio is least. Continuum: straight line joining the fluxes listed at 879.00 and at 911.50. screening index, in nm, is 900.25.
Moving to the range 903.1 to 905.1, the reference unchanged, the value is 905.00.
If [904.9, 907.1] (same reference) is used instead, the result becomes 905.25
